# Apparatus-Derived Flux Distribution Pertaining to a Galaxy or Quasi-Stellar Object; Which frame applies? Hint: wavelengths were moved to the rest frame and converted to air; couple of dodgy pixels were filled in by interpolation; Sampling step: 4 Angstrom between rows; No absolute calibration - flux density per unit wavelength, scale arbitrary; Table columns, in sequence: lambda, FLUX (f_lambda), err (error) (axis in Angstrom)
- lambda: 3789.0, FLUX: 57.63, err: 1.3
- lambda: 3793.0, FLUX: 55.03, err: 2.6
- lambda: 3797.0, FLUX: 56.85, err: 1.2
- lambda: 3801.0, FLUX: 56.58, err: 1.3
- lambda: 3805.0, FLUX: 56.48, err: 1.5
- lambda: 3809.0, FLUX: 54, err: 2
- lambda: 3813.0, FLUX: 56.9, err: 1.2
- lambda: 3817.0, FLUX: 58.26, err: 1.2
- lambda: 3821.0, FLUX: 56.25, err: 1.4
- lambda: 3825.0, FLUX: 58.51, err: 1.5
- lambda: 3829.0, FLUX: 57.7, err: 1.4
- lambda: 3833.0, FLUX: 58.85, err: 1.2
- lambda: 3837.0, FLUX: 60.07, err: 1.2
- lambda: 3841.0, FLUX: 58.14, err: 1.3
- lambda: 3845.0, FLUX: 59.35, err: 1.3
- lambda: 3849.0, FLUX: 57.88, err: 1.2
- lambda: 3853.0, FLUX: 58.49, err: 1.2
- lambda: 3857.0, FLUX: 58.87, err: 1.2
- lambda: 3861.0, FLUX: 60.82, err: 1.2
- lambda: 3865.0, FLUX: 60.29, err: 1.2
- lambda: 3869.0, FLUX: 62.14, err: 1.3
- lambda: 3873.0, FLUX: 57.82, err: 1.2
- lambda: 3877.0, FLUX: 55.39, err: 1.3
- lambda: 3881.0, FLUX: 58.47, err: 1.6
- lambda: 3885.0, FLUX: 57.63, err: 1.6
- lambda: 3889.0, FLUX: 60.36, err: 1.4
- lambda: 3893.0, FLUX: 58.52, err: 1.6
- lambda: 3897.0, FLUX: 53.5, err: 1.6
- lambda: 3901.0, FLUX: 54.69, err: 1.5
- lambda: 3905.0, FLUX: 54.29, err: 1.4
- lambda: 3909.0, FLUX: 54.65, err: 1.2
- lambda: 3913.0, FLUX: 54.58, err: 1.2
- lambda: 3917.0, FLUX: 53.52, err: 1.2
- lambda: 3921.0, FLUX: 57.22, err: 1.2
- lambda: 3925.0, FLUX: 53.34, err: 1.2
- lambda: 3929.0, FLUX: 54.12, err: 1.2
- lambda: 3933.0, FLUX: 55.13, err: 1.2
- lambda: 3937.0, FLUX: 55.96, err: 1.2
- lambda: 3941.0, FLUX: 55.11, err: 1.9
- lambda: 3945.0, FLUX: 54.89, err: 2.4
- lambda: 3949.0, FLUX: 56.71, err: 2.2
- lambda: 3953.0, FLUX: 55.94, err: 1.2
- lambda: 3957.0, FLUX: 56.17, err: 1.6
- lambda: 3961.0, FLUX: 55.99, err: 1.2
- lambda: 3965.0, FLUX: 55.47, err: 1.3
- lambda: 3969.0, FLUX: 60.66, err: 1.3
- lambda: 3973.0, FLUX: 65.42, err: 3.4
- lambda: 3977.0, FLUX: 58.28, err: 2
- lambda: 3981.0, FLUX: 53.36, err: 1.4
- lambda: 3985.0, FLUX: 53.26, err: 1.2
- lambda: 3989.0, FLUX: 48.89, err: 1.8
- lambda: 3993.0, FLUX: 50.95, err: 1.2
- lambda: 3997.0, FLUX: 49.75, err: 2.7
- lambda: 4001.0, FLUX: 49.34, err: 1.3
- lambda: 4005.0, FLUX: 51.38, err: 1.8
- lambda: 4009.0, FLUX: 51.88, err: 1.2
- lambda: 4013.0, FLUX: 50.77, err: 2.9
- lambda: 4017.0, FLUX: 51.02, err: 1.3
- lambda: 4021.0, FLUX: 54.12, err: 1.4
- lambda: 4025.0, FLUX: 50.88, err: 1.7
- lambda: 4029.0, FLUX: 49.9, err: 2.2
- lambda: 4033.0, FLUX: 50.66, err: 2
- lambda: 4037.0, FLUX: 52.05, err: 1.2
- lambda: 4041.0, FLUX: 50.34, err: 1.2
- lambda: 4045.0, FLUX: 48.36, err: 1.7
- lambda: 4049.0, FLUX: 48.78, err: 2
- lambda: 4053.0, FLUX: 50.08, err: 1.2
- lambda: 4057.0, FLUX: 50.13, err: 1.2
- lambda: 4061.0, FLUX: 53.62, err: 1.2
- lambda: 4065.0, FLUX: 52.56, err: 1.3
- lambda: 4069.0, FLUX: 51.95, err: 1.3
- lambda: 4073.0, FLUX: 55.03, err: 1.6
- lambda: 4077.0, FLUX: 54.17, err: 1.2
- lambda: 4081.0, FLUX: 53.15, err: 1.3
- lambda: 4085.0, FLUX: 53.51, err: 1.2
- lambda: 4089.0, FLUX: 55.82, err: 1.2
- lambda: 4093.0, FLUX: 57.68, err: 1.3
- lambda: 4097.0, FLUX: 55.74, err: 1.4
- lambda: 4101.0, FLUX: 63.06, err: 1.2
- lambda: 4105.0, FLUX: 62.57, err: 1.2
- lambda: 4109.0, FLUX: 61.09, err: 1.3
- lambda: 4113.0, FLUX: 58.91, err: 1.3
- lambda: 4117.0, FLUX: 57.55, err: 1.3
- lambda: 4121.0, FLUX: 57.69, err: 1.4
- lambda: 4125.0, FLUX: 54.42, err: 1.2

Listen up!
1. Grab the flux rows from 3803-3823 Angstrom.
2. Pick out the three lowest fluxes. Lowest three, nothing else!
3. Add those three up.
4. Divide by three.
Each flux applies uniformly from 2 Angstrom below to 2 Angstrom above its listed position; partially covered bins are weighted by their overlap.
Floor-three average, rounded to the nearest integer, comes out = 56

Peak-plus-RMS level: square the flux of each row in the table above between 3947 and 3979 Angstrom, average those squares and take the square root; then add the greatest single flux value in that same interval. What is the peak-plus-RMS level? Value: 124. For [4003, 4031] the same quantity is 106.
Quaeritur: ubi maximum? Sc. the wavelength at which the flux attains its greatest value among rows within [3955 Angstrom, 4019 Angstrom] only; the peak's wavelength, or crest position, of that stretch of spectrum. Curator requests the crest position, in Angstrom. 3973.0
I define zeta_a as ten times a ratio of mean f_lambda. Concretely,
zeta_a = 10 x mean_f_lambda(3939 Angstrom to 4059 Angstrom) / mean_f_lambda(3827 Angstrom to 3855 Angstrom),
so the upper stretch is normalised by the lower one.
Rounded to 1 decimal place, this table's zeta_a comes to 9.0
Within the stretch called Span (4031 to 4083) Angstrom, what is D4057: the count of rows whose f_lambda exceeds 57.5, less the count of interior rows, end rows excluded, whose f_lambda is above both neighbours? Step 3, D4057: -3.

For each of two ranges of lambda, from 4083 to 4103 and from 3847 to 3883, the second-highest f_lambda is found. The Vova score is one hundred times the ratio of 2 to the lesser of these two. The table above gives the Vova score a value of 3.5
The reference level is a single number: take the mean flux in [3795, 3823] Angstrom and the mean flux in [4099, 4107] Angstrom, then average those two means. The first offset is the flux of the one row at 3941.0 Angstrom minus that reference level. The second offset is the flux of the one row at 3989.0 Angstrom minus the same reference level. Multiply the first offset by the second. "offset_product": 49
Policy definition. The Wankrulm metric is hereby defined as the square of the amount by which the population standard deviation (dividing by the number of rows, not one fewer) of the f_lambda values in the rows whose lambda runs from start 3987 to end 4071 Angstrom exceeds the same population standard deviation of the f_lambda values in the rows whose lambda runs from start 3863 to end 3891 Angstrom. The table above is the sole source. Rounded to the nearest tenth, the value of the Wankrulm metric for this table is 0.4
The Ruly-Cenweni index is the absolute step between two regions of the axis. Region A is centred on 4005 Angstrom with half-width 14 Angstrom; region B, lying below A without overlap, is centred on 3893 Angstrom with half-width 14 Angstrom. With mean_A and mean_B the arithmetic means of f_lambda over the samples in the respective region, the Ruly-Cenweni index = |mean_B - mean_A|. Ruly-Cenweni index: 6.1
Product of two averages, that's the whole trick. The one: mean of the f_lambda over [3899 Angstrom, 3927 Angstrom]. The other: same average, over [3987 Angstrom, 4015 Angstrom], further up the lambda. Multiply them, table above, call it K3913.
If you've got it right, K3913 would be 2754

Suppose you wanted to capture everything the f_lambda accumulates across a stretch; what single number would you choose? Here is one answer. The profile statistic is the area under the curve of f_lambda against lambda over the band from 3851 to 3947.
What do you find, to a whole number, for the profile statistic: 5439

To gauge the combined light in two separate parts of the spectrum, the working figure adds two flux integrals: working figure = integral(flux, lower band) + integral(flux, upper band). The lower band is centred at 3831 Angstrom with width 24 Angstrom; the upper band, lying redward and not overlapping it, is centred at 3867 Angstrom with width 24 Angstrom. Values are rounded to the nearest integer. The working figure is 2819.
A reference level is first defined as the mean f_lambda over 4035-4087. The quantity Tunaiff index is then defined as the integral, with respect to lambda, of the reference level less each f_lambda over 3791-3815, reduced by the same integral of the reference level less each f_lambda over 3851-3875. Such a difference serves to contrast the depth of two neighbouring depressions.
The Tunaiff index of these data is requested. 90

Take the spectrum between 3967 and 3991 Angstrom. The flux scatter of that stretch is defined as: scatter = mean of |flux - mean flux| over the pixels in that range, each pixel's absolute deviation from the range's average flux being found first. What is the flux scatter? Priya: 4.81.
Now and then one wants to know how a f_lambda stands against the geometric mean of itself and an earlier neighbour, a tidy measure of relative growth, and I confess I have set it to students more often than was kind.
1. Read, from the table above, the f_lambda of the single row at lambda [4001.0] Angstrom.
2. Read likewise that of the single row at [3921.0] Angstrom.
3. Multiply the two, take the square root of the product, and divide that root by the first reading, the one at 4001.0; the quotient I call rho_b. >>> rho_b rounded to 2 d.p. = 1.08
